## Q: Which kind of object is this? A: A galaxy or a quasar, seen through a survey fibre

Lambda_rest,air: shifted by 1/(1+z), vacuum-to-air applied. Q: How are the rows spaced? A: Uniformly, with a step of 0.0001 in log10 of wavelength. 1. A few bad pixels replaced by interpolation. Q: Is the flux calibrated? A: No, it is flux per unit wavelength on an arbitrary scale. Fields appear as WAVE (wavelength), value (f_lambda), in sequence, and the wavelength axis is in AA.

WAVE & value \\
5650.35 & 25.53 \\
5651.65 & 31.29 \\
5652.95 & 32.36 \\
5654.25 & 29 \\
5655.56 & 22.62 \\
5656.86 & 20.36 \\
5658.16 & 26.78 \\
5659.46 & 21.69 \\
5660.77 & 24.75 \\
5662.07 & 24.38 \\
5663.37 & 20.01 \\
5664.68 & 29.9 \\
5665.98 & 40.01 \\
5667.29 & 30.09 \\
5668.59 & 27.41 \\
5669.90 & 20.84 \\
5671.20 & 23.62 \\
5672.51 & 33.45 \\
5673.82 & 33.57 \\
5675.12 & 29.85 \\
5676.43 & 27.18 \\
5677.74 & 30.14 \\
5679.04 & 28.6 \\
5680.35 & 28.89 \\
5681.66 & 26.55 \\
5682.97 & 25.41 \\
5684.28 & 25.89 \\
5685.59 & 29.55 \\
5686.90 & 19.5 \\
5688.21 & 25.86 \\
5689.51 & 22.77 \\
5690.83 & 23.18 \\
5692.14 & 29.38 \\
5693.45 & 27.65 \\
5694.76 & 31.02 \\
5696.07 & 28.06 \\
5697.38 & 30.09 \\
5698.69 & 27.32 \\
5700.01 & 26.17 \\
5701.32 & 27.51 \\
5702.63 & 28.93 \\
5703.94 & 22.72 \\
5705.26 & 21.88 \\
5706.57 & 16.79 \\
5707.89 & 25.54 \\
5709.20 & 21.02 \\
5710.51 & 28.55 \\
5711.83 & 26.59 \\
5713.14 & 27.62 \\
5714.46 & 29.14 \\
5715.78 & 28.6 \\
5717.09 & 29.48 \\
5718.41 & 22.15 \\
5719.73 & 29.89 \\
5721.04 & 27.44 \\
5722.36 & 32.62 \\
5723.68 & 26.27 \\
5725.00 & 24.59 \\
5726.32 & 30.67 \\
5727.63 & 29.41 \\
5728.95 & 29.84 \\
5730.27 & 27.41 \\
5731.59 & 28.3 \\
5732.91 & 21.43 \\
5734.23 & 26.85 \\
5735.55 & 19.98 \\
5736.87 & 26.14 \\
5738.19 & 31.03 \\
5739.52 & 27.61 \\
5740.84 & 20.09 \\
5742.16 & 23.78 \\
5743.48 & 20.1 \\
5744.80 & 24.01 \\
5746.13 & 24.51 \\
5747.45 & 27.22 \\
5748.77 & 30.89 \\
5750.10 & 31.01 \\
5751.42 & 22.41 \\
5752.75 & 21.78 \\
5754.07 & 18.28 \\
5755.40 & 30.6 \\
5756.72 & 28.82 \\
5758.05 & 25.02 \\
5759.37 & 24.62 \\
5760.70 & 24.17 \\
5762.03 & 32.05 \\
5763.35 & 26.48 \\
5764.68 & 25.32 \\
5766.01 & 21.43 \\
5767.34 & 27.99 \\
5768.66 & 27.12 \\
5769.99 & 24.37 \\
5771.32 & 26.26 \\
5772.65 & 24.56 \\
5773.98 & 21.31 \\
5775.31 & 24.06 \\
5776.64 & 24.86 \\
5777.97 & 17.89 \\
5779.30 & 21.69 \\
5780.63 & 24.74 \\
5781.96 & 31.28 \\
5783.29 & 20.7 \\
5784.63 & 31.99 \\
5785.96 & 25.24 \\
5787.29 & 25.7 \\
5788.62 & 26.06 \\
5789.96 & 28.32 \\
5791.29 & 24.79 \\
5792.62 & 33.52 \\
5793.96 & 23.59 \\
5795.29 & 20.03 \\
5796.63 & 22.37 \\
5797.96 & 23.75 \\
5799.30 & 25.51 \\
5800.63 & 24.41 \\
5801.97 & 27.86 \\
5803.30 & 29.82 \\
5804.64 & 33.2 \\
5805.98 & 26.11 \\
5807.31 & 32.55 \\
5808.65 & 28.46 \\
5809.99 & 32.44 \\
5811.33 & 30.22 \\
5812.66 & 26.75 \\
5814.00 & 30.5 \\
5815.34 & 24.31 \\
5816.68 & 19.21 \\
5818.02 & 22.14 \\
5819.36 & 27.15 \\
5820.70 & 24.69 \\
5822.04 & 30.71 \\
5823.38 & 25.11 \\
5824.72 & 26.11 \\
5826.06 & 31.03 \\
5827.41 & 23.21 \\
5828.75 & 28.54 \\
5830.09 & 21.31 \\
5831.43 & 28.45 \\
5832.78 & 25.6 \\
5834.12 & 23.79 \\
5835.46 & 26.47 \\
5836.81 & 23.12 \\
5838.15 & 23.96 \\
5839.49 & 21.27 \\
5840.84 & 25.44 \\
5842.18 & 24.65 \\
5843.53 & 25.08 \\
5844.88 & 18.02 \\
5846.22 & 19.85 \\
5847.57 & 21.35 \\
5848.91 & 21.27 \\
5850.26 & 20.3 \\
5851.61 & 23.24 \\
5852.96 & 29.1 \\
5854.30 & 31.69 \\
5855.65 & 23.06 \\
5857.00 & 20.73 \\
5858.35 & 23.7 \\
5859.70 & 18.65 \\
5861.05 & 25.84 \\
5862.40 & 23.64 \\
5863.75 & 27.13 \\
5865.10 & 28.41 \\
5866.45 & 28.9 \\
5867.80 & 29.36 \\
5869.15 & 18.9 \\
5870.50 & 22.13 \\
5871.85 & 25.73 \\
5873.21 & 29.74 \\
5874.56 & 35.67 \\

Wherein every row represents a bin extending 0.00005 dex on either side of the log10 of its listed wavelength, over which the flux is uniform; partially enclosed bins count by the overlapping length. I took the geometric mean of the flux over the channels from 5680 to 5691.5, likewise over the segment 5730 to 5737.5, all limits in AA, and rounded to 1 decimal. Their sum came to 49.9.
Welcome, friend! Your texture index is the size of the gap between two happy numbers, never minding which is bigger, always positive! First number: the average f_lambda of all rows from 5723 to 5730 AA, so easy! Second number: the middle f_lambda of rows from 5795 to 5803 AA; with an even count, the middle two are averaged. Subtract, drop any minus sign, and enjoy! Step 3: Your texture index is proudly 4.1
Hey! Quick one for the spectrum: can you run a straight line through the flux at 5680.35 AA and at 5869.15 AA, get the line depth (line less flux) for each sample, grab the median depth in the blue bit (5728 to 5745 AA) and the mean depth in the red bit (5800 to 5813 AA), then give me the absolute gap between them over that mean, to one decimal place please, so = -1.0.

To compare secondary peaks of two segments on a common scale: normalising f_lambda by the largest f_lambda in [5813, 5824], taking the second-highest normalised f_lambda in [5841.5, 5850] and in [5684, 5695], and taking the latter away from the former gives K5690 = -0.16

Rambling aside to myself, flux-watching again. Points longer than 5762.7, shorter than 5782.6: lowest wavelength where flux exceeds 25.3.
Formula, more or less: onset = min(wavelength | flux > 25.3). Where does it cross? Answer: 5763.35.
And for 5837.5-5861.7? 5840.84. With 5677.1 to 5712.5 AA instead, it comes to 5677.74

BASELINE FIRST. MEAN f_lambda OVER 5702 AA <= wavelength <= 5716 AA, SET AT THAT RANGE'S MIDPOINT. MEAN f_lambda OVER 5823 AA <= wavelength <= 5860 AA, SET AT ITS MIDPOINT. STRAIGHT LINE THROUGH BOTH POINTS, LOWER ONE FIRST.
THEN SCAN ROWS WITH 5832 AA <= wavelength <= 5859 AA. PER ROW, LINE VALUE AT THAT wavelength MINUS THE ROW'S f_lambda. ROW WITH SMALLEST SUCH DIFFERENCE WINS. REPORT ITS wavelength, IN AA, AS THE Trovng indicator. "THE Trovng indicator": 5854.30 AA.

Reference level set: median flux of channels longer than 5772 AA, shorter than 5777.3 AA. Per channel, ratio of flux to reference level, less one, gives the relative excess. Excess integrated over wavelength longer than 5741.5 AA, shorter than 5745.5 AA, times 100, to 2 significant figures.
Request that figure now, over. -27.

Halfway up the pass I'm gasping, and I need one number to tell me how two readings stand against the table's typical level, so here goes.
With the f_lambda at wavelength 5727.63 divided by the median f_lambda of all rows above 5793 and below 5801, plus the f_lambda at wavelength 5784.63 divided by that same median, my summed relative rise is 2.59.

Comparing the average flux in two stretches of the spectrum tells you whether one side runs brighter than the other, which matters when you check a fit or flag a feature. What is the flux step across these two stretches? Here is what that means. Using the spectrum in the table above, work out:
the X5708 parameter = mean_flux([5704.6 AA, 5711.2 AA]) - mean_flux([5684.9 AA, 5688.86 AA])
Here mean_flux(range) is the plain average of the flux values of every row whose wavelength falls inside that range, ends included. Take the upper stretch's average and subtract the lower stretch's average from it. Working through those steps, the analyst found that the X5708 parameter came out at -2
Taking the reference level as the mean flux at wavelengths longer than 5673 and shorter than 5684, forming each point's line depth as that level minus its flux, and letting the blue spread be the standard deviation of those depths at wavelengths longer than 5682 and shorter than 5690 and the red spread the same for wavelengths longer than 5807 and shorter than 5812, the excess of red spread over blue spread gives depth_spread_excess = -1.4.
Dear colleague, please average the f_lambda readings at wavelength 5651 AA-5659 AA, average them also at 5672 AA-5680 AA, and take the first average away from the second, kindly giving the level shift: 3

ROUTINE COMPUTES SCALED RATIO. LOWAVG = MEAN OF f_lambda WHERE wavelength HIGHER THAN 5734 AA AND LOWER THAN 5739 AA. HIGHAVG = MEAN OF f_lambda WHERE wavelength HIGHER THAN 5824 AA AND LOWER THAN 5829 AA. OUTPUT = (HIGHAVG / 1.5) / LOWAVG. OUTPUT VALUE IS 0.70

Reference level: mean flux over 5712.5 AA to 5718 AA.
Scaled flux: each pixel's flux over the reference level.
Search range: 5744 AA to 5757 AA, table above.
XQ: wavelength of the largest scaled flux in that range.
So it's 5750.10 AA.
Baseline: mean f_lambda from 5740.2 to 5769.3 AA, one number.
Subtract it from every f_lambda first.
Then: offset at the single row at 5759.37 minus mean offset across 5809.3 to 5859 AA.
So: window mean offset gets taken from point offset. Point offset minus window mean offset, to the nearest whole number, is 0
